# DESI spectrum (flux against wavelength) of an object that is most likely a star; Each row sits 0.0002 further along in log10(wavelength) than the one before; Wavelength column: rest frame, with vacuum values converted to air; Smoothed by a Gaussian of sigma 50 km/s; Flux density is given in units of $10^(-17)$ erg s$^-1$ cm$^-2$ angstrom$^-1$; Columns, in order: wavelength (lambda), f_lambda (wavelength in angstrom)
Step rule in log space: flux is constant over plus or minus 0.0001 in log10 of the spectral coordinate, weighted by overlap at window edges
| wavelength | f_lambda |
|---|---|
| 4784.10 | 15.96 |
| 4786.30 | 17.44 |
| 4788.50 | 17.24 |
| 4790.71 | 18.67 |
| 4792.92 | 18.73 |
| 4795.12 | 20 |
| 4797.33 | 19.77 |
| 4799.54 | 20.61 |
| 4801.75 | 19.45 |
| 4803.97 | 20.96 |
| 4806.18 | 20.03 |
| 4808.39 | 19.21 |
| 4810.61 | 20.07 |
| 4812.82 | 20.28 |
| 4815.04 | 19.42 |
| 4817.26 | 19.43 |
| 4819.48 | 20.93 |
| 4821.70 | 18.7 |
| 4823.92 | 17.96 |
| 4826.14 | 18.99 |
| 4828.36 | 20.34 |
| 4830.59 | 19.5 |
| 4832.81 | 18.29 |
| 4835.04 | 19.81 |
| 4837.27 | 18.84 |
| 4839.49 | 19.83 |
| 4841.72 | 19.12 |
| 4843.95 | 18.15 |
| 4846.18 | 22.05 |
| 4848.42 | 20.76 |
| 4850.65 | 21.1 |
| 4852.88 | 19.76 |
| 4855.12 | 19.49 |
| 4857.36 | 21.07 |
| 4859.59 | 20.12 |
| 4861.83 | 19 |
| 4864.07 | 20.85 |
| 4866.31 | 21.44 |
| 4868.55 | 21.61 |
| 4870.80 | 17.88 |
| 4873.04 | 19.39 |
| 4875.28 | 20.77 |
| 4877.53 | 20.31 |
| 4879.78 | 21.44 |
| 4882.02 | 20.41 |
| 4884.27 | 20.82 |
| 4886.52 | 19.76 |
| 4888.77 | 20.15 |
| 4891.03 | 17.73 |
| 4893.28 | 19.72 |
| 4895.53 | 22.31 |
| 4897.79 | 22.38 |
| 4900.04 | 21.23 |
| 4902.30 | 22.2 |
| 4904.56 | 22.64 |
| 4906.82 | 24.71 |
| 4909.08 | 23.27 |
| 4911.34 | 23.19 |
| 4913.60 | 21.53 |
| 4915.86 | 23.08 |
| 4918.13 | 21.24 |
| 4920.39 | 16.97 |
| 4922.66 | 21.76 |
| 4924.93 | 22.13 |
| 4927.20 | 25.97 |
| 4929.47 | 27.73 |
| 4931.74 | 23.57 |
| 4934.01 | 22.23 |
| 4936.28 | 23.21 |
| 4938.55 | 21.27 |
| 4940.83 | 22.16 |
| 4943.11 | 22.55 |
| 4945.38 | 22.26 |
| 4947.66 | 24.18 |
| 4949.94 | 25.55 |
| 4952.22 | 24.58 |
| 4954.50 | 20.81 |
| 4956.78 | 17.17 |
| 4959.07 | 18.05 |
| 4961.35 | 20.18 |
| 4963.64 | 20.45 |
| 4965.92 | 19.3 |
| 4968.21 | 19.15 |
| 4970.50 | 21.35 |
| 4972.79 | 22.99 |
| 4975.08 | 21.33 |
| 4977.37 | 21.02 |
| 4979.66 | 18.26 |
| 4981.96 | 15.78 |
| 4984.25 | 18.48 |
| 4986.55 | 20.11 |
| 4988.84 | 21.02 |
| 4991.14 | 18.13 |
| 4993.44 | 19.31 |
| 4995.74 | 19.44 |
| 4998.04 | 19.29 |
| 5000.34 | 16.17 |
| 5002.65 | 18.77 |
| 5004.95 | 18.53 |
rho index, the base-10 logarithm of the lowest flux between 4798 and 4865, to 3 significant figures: 1.25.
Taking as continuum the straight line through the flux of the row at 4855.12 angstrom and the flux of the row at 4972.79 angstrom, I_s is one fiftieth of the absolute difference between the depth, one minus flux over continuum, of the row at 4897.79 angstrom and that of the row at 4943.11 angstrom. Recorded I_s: 0.0012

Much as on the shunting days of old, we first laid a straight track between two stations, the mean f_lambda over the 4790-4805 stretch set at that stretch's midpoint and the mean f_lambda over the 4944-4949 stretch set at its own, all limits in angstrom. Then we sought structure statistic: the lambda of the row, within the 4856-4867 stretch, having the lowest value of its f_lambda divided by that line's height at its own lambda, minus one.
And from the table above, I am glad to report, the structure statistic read 4861.83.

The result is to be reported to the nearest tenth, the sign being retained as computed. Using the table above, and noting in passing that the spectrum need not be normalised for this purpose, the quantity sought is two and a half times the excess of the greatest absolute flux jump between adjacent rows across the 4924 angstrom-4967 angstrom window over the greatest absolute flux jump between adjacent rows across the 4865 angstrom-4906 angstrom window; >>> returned 1.1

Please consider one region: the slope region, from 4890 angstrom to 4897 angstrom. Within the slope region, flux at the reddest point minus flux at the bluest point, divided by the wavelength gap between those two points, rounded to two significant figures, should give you 1.0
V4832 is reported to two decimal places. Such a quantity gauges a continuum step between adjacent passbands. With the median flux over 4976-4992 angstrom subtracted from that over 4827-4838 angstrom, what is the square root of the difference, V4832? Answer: 1.01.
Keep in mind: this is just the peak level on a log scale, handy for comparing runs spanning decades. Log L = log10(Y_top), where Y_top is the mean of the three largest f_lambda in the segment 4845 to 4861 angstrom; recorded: 1.33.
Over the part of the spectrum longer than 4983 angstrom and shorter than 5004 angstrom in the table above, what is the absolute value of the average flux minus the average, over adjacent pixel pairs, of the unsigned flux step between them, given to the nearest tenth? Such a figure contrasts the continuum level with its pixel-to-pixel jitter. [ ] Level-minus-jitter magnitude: 17.4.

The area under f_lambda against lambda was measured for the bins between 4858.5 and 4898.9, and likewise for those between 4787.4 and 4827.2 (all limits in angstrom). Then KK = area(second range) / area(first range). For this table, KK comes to 0.94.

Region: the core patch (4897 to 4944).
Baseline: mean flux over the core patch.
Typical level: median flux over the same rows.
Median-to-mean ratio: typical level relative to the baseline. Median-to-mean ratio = 0.99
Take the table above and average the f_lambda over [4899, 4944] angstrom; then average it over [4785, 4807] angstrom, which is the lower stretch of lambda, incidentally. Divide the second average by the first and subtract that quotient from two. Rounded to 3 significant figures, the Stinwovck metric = 1.15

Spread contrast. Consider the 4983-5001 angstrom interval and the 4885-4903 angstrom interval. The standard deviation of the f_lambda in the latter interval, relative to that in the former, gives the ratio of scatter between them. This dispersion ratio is 1.1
